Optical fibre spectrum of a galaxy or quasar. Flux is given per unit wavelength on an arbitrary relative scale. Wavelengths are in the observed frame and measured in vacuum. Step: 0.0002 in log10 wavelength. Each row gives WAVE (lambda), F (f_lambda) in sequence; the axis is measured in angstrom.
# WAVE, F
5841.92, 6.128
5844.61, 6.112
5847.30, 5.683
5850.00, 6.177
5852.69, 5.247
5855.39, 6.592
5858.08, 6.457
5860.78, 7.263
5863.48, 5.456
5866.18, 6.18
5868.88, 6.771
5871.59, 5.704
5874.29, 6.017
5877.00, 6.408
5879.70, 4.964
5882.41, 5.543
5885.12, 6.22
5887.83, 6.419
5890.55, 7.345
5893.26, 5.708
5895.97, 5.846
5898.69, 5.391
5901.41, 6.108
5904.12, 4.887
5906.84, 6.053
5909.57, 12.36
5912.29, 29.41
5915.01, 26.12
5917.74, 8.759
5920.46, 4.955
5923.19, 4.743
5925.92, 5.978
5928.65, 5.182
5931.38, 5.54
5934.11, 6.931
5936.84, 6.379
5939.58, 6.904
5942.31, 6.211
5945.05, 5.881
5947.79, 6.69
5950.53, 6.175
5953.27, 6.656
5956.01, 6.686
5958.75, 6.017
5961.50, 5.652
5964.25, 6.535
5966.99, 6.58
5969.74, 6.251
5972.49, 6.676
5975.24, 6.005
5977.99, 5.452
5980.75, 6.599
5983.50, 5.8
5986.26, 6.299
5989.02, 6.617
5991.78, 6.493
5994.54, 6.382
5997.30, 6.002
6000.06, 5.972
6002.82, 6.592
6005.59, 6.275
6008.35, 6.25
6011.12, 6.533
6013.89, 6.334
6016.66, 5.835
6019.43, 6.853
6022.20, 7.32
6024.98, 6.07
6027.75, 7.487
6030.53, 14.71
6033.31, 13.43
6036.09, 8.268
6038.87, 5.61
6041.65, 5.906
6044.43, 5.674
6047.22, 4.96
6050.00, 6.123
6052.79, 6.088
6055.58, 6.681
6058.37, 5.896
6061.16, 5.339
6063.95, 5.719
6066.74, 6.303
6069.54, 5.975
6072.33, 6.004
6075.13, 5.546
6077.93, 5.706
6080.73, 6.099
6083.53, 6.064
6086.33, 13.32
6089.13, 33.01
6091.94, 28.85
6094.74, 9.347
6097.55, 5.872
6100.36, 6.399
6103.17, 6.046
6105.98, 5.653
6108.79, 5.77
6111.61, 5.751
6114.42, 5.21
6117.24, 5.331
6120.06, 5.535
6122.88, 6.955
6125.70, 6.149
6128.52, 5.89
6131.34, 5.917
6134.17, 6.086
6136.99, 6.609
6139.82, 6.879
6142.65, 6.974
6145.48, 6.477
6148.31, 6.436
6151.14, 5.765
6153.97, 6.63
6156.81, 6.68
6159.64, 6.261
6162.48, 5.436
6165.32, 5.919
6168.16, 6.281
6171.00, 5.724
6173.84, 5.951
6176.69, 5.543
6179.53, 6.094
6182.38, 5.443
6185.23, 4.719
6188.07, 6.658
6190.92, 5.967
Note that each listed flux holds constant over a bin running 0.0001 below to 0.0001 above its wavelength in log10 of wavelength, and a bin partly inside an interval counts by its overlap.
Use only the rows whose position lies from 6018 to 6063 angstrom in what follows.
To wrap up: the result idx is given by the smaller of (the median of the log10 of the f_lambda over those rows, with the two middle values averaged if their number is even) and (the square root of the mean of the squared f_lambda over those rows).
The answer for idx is 0.786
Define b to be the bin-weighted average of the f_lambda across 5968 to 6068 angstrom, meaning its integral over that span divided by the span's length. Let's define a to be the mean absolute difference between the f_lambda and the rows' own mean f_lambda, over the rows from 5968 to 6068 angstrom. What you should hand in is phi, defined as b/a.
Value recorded 6.7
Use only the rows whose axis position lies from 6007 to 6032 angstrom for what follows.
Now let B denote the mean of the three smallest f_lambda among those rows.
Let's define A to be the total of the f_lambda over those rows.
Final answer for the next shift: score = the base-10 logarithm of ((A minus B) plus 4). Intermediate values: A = 67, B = 6.1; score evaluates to 1.82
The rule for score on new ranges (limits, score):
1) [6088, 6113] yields 2.02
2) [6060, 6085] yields 1.71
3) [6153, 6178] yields 1.72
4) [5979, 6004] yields 1.74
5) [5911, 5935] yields 1.99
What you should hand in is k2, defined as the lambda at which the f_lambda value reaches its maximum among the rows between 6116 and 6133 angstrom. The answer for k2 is 6122.88 angstrom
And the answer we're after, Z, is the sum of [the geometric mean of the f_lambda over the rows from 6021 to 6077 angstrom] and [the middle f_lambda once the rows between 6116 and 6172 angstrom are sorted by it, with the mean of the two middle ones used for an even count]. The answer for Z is 12.9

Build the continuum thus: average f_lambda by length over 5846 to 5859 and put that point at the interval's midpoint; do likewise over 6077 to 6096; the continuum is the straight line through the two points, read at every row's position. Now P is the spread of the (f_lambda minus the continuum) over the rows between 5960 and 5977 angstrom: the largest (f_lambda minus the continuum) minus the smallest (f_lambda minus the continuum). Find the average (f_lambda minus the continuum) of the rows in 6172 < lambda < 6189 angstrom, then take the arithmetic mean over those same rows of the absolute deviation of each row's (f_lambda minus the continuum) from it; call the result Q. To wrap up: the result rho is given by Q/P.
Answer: 0.5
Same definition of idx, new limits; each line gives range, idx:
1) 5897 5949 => 0.786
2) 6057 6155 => 0.781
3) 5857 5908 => 0.782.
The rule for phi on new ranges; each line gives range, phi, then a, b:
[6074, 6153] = 2.2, 3.7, 8.2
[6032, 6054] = 3.6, 1.9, 7.0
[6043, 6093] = 1.7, 5.3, 8.9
